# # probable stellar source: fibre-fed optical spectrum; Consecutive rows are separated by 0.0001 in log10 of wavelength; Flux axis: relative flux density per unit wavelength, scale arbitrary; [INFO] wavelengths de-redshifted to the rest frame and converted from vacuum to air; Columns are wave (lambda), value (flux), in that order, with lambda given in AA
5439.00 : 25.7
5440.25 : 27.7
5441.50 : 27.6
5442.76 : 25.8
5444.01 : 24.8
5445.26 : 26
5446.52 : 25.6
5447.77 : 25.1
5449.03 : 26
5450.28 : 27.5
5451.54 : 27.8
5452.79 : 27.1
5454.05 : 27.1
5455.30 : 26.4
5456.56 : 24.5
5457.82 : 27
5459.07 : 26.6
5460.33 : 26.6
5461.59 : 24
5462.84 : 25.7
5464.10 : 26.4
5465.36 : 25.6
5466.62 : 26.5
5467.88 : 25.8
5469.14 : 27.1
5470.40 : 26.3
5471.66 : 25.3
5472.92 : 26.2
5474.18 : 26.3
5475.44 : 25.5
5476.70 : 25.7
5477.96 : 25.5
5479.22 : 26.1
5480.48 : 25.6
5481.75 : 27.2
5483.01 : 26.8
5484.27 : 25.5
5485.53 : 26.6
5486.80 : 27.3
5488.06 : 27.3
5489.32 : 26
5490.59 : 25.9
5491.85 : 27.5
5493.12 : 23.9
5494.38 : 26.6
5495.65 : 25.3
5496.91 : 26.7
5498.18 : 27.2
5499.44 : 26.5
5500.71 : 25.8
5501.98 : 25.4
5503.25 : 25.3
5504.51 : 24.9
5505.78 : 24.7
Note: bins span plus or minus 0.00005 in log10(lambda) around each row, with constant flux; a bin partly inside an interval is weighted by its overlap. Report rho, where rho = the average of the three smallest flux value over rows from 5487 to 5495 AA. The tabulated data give 25.3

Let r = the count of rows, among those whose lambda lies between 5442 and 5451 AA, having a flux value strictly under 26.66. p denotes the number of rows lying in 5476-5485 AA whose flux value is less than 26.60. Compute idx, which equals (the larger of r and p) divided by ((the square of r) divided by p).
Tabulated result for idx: 0.8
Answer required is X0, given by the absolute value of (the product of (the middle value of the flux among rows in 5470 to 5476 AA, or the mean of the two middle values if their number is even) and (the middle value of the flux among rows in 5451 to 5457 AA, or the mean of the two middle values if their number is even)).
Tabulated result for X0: 710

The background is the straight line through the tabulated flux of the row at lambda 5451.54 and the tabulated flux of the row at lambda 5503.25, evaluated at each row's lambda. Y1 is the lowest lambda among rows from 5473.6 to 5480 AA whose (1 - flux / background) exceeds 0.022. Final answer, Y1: 5475.44 AA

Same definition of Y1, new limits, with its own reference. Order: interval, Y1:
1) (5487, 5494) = 5493.12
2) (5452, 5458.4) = 5452.79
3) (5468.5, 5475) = 5471.66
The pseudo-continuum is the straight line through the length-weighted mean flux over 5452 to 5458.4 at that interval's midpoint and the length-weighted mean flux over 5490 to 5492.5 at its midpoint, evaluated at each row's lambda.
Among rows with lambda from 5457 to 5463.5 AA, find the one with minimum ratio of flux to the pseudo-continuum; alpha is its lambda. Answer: 5461.59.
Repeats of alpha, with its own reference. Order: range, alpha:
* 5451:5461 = 5456.56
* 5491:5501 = 5493.12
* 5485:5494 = 5493.12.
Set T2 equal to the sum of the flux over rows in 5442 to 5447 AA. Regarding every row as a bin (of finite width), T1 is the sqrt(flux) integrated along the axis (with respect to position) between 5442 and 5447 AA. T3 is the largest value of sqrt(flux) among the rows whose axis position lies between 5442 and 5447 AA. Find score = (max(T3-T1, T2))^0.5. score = 10.1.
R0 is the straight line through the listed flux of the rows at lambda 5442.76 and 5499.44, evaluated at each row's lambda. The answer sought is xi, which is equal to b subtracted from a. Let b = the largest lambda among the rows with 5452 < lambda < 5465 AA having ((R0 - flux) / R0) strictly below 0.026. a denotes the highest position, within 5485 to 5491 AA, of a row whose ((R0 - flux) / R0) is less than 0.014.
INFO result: 24.0 AA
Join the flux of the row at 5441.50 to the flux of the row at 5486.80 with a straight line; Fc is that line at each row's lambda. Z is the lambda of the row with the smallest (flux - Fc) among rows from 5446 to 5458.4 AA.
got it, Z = 5456.56 AA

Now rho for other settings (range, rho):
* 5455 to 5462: 25.0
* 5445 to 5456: 25.6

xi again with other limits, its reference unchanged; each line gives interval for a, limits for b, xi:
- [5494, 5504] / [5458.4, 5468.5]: 31.6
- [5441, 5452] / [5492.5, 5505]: -47.9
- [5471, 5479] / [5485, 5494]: -17.7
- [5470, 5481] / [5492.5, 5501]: -20.2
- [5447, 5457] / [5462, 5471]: -15.1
